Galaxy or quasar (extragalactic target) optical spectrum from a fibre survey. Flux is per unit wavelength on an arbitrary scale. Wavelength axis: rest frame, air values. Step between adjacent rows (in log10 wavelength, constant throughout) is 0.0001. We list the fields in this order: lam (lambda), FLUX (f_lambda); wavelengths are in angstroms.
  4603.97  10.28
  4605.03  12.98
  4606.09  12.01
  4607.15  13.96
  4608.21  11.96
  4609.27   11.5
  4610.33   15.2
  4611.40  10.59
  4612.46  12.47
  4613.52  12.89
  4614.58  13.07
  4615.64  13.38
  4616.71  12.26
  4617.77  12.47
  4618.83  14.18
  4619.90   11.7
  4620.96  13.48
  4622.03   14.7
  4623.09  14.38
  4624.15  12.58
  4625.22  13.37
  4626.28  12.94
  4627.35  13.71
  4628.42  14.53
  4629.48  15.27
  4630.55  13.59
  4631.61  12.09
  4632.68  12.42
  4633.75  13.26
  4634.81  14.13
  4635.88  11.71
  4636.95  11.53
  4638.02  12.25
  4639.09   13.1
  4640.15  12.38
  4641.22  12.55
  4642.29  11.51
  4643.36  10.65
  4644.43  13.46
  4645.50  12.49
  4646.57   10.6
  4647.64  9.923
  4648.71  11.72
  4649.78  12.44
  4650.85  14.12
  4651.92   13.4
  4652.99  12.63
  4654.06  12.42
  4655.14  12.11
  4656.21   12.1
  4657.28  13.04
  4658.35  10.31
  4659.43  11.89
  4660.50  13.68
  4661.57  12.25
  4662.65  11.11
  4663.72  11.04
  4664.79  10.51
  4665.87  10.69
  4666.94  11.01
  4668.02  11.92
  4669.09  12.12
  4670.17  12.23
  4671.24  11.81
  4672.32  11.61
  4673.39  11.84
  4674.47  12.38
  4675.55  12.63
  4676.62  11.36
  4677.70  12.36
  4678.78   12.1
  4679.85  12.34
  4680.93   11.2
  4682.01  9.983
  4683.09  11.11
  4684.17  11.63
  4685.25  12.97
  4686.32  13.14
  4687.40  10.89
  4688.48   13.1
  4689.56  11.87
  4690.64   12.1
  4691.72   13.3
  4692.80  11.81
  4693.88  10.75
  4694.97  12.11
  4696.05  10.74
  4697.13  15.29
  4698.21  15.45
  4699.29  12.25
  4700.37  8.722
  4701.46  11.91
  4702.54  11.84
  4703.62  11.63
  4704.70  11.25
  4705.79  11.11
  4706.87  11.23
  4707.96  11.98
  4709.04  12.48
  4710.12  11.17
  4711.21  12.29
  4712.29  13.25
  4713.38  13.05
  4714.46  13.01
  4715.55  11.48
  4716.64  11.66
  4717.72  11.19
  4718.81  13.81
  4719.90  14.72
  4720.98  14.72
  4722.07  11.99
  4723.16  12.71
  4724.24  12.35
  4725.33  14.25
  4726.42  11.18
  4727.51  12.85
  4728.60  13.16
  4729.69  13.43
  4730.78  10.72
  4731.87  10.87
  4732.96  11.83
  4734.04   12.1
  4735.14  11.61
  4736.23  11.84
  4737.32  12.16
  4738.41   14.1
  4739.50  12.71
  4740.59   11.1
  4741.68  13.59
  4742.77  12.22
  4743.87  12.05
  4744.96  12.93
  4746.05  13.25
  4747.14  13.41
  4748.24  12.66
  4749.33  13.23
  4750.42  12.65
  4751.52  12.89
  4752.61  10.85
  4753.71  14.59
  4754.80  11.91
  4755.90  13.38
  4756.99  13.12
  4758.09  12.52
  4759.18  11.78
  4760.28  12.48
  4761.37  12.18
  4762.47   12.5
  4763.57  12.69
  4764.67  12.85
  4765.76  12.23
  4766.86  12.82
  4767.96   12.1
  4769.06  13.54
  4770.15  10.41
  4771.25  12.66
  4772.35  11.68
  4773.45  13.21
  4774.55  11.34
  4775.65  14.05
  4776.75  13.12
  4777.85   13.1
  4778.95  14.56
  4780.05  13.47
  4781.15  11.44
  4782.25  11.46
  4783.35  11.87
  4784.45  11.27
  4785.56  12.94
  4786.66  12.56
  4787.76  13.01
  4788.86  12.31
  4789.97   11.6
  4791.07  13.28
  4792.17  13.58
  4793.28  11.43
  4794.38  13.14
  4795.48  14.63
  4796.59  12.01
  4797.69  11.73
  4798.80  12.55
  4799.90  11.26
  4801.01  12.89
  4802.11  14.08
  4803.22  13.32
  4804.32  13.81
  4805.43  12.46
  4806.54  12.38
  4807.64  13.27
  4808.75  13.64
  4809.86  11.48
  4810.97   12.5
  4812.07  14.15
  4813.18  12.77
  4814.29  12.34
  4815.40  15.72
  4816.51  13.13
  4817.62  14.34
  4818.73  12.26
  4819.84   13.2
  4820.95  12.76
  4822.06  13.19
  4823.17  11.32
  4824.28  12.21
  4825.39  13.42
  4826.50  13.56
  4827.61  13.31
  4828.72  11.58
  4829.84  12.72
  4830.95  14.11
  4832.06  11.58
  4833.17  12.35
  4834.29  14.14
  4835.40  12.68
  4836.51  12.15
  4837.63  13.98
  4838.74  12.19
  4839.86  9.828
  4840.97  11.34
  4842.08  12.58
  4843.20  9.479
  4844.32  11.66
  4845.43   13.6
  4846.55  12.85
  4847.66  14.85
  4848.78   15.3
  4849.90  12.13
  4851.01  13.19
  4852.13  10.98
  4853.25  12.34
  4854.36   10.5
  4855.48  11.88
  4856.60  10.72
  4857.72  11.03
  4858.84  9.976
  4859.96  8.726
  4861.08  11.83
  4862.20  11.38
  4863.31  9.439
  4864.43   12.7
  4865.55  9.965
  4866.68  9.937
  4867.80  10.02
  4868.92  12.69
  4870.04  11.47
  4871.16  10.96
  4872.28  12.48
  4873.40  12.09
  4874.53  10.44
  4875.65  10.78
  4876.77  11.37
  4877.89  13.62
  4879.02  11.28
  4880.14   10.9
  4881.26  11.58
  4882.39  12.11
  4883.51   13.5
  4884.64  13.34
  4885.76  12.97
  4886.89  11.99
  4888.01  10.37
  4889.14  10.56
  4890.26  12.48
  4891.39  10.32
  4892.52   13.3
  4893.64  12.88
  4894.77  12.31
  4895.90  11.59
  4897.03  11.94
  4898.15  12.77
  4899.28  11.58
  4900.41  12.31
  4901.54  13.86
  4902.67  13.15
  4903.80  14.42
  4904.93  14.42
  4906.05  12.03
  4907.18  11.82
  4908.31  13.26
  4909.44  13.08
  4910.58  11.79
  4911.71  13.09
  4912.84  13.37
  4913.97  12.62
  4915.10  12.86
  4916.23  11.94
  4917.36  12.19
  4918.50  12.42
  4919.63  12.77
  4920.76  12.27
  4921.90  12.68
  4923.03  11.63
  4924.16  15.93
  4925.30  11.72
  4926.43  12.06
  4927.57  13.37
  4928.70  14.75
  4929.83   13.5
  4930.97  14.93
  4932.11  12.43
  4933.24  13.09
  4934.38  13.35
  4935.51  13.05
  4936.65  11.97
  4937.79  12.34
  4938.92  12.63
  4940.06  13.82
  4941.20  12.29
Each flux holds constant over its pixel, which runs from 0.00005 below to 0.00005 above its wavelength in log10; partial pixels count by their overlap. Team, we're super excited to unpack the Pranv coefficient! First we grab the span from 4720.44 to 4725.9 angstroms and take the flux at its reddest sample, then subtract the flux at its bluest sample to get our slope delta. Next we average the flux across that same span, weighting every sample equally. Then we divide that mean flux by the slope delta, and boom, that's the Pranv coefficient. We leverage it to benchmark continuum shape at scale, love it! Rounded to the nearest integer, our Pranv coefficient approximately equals -28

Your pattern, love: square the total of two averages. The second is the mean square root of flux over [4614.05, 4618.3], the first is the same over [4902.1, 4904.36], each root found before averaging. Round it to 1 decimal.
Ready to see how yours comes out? 53.1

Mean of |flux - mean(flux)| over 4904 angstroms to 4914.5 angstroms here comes 0.68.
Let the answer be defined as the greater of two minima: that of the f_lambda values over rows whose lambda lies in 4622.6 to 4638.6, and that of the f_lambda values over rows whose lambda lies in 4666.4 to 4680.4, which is 11.5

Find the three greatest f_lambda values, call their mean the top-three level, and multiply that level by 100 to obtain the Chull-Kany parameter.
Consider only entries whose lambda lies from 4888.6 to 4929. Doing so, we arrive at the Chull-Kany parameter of 1503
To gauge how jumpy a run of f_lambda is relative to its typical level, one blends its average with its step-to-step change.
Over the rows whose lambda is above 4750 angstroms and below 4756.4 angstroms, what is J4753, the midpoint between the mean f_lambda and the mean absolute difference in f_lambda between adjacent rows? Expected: 7.4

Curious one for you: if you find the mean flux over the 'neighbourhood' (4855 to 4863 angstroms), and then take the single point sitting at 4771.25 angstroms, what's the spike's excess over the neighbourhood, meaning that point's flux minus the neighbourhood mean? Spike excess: 1.9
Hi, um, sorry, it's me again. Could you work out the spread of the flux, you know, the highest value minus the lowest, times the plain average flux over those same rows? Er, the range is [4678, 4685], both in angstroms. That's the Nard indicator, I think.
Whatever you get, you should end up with 27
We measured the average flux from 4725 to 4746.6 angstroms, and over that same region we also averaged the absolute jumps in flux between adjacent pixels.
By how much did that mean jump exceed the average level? -11.3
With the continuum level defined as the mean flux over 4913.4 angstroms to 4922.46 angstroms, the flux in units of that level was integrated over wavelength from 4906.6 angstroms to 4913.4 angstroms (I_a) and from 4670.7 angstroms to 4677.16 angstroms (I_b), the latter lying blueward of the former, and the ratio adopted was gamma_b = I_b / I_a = 0.89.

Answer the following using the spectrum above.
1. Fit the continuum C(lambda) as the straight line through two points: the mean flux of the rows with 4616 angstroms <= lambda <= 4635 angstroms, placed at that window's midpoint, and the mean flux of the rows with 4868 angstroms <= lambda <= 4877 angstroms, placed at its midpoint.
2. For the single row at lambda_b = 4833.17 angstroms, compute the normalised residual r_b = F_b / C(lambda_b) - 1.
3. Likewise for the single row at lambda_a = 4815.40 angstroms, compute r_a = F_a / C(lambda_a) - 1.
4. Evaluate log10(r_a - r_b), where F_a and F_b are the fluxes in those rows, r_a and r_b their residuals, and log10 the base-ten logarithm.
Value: -0.57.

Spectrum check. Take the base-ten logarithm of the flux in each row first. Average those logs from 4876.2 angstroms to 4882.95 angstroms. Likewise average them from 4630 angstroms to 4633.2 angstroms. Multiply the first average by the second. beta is 1.18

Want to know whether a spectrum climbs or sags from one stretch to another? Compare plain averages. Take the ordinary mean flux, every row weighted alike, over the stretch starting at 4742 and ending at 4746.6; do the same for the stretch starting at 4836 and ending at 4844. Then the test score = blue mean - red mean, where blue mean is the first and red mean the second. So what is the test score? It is 1.0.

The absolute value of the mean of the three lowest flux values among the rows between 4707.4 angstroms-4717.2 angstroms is 11.4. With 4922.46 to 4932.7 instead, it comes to 11.8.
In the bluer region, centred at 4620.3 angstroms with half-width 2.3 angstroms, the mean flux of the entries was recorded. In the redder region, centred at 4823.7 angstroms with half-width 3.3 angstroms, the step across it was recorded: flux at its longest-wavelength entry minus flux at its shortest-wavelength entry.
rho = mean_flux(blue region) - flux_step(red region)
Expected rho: 12.7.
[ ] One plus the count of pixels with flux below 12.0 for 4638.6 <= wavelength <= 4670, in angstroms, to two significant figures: 14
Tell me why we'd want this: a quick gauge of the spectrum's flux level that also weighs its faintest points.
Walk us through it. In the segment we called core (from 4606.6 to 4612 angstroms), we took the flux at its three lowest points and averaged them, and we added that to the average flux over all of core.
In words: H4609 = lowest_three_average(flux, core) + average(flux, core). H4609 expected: 24.0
